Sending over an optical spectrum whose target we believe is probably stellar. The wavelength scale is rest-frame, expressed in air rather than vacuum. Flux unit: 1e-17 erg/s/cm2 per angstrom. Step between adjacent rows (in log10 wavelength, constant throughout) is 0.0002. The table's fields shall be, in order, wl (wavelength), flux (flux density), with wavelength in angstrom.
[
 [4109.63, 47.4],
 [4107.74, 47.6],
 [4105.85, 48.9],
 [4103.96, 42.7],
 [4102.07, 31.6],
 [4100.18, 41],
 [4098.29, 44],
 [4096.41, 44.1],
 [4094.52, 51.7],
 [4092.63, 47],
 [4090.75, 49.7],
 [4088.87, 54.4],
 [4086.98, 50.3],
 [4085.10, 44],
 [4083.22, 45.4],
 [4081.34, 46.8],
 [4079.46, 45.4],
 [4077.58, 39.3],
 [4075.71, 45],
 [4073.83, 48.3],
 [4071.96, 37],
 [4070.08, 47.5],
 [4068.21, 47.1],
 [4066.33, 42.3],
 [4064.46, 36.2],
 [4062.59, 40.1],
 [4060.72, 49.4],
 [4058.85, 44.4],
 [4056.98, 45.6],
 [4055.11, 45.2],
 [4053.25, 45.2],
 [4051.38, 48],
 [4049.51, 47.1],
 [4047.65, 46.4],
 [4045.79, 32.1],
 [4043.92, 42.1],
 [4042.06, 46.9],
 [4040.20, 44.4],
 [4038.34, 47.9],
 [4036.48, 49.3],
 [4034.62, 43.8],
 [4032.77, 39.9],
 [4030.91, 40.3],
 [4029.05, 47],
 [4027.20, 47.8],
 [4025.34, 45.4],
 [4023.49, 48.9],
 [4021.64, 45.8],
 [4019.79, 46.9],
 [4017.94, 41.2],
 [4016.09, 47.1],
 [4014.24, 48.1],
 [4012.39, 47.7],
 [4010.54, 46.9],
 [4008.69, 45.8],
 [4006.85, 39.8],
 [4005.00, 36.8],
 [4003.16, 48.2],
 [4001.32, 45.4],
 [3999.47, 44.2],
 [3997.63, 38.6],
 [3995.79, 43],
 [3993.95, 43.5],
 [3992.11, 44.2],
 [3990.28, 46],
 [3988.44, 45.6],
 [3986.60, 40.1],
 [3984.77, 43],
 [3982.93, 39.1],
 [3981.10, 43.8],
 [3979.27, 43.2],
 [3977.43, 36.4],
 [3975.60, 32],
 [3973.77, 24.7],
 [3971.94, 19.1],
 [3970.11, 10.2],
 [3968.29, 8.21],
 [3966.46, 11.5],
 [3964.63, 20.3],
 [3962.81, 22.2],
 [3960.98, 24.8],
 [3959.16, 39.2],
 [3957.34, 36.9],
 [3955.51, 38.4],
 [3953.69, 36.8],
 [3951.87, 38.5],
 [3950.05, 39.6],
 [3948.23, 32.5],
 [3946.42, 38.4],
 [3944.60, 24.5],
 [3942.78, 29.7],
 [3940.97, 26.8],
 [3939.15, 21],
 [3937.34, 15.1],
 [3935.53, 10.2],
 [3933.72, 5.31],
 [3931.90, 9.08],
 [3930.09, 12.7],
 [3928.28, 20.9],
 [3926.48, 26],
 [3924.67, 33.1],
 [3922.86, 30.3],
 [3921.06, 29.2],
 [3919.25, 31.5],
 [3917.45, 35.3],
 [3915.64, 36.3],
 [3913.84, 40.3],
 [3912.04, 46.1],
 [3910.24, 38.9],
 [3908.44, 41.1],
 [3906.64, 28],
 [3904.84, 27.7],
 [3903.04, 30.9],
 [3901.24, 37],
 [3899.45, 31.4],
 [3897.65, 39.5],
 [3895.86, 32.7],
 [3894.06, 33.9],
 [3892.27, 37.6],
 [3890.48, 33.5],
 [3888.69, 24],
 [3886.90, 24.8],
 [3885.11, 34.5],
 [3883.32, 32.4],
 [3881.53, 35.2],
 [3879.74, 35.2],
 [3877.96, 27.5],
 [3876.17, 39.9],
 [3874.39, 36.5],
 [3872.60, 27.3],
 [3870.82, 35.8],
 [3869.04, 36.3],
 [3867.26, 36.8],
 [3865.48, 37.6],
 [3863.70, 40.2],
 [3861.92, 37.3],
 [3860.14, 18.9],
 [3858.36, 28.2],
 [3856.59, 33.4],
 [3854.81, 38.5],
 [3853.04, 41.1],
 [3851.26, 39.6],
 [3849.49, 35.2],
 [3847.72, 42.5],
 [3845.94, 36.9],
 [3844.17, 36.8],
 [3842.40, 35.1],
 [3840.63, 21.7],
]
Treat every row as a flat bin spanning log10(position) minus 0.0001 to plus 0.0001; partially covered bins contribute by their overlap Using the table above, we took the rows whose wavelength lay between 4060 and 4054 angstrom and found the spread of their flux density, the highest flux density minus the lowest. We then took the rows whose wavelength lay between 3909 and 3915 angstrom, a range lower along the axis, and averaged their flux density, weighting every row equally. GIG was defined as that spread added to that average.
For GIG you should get 43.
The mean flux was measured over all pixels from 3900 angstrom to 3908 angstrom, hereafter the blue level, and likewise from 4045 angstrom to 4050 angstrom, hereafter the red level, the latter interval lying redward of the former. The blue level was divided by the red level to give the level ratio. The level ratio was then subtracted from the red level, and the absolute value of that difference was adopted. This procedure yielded 41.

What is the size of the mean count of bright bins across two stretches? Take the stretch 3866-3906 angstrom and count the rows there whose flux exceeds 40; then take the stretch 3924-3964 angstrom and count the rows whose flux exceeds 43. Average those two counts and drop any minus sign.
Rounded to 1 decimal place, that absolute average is 0.0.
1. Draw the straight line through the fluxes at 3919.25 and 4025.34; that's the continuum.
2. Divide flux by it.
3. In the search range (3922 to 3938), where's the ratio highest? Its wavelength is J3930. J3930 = 3924.67 angstrom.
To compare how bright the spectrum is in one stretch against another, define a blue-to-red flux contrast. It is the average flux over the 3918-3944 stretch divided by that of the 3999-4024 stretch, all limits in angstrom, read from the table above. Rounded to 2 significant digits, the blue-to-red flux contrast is 0.48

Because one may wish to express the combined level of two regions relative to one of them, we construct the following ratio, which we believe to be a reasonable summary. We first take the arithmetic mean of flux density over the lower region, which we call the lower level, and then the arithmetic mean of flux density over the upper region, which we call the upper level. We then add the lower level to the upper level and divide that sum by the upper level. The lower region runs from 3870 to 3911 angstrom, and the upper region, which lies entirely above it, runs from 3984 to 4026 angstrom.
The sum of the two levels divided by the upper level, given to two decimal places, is 1.75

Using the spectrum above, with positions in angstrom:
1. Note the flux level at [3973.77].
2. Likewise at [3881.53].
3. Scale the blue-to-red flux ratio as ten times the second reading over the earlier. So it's 14.3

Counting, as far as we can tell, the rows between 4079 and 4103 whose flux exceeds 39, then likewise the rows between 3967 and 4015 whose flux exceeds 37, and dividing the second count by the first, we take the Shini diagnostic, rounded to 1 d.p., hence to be 1.6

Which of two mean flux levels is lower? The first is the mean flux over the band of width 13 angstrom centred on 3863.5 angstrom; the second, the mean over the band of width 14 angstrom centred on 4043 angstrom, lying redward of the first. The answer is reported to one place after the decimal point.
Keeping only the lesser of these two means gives 33.6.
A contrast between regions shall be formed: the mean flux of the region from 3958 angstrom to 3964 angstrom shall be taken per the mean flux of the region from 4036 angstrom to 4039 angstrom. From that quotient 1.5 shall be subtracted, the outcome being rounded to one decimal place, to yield -0.9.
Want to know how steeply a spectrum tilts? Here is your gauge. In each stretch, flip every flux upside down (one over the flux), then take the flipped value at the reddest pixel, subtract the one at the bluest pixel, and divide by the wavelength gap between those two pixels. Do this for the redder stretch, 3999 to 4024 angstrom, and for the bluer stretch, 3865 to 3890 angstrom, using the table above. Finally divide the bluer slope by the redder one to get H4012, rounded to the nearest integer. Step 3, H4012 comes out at -7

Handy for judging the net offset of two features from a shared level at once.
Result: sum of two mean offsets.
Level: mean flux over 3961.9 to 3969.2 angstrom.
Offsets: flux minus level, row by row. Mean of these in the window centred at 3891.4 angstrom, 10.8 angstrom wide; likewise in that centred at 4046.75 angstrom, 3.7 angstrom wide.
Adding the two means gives 39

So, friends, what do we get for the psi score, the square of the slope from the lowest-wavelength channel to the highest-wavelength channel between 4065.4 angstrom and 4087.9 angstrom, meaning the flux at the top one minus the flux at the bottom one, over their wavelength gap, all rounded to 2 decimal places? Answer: 0.15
